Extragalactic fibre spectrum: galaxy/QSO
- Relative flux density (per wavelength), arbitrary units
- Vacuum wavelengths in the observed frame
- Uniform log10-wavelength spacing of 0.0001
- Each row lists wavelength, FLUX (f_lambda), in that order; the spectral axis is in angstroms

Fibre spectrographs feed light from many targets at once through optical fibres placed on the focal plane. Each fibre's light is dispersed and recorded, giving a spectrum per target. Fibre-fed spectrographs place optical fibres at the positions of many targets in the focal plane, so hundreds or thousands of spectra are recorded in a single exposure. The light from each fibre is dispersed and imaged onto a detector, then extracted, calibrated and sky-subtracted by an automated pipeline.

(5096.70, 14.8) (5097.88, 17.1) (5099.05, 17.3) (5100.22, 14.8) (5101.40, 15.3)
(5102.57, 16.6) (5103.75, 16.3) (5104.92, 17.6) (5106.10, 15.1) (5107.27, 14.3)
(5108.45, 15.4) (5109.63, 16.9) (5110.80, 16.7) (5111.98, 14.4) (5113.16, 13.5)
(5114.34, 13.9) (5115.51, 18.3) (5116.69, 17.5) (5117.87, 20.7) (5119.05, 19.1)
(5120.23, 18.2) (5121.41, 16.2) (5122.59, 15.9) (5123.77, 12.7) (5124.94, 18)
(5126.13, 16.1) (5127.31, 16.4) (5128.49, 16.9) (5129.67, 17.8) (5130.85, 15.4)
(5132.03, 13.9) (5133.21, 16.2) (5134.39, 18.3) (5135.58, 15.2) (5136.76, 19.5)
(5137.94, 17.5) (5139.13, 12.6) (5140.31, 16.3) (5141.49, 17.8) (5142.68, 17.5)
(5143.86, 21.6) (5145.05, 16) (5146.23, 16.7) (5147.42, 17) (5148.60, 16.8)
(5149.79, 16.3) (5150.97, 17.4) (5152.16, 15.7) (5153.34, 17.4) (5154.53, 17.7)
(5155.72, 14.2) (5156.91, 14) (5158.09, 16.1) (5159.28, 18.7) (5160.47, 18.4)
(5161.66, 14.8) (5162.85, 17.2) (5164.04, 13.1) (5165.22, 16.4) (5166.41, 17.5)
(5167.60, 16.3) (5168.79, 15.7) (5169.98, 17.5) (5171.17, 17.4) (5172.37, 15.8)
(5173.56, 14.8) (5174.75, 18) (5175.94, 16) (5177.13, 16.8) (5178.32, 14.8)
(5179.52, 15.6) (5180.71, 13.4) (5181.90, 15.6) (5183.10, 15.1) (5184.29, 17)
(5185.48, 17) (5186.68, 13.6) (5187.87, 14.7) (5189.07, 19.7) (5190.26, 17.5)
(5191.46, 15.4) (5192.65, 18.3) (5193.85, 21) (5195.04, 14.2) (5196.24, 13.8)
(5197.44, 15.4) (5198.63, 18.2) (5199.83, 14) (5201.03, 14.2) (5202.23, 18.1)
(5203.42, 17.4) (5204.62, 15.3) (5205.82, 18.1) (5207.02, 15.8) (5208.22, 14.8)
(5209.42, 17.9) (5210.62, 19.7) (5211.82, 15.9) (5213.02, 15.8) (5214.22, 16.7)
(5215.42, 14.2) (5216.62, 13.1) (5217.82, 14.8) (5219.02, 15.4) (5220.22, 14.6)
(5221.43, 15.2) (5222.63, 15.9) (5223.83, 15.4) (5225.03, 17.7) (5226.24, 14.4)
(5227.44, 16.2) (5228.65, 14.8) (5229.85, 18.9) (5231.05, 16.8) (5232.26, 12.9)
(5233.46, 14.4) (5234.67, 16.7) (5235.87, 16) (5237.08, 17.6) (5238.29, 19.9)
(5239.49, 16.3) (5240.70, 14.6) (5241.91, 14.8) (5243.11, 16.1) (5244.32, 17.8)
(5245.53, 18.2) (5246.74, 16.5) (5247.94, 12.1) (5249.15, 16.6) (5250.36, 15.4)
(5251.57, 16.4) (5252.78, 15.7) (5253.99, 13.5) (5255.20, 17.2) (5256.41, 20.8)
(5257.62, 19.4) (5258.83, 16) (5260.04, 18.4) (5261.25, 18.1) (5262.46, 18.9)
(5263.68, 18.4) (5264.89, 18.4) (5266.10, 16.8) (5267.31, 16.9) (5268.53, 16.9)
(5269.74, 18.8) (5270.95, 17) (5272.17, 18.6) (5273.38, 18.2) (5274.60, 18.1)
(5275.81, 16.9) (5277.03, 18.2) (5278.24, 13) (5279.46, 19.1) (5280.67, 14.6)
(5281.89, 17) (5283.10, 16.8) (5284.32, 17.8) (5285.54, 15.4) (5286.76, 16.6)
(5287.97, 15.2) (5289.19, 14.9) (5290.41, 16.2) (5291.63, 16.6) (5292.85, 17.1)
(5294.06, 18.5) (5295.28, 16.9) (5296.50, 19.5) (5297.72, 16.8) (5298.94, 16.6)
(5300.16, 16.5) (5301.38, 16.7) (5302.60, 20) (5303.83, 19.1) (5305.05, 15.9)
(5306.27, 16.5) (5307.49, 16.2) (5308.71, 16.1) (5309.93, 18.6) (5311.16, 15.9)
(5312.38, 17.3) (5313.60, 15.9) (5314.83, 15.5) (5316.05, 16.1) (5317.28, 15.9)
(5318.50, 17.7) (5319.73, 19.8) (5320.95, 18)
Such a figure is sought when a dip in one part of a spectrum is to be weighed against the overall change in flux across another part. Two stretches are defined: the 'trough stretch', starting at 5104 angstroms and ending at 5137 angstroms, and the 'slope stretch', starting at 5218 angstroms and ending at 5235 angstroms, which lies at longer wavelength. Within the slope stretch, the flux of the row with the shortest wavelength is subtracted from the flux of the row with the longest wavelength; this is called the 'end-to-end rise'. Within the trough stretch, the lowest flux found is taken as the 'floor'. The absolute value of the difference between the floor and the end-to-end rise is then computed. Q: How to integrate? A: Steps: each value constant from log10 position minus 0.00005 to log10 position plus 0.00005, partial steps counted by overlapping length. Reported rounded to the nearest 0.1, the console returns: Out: 11.4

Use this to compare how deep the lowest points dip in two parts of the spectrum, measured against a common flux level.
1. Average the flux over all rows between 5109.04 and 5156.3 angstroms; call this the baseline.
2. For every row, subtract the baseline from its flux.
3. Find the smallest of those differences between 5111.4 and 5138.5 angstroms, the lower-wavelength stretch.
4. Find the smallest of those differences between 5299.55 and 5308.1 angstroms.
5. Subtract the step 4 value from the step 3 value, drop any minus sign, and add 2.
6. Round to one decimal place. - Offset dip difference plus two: 5.2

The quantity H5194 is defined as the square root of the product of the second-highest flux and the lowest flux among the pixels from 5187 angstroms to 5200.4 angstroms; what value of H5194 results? 16.5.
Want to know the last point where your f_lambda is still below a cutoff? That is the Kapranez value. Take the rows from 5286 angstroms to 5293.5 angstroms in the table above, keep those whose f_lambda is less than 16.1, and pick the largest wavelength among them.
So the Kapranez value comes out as 5289.19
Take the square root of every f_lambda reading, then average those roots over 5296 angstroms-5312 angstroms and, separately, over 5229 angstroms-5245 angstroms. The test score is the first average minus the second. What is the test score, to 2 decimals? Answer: 0.11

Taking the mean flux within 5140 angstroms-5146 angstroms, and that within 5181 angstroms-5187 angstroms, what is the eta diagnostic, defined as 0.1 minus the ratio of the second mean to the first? -0.78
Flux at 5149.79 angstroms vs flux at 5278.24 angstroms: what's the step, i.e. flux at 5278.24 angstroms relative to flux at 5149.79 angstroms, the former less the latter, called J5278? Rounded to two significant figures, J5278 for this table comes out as -3.3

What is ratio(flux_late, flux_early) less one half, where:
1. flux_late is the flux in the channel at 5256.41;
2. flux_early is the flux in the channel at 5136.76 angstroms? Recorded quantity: 0.57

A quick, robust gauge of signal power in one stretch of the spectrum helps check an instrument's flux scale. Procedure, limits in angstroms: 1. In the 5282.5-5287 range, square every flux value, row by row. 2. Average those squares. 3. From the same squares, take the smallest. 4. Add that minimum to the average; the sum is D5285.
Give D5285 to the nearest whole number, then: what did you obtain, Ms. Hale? 515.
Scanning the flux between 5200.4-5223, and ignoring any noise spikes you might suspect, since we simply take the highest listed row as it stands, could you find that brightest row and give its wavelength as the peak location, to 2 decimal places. 5210.62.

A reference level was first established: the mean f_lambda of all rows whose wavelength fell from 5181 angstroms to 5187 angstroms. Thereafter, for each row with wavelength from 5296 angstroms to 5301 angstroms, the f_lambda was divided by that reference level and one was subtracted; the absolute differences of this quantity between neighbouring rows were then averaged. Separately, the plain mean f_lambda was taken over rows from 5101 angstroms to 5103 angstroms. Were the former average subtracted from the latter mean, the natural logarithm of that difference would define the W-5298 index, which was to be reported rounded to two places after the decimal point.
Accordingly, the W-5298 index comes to 2.77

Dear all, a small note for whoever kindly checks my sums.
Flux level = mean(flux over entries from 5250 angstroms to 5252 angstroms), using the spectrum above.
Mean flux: 15.9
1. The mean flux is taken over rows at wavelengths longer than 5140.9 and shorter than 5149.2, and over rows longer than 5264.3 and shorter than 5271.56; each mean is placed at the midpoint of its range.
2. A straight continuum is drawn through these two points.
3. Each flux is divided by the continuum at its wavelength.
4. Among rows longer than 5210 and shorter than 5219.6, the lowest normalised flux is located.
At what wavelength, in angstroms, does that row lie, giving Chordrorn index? 5216.62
